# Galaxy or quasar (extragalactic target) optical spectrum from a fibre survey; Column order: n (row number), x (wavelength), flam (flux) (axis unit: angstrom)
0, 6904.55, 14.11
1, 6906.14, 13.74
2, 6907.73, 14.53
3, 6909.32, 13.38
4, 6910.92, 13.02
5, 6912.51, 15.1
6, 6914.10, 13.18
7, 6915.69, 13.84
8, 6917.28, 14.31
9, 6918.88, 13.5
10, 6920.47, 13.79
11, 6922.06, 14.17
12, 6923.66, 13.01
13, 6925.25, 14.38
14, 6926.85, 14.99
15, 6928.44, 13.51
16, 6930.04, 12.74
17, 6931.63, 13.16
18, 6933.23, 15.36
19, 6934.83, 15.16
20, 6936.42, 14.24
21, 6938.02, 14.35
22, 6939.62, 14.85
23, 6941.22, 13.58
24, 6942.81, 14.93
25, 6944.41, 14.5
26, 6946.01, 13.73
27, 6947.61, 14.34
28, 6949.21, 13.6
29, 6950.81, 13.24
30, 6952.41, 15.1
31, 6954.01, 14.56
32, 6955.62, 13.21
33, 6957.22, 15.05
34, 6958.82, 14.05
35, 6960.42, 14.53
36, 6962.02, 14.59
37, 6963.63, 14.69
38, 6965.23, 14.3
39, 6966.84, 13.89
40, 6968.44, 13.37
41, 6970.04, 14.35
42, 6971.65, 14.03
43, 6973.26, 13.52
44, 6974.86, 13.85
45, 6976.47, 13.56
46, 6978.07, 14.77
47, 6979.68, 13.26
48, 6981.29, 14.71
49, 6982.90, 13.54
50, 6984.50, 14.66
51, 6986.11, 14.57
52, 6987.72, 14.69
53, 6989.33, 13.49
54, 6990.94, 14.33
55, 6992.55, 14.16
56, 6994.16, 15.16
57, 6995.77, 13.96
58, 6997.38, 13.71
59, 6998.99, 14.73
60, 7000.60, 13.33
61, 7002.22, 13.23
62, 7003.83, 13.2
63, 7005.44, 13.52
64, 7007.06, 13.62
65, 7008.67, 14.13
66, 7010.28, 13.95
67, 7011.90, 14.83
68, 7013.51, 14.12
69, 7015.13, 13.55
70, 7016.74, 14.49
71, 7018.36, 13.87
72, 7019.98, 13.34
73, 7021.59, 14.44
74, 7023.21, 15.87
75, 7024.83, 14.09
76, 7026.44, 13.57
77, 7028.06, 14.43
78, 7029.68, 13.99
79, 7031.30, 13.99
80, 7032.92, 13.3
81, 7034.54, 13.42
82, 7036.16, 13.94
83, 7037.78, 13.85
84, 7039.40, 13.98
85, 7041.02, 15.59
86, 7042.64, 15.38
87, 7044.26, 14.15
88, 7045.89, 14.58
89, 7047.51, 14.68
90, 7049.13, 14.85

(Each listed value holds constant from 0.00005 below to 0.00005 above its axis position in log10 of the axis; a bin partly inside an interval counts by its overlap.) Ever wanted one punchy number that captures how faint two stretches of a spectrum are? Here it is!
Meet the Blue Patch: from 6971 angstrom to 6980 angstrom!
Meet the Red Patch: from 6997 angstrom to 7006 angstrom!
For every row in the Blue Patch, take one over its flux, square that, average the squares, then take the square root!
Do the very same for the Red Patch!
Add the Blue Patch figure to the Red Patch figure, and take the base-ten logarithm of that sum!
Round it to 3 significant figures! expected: -0.836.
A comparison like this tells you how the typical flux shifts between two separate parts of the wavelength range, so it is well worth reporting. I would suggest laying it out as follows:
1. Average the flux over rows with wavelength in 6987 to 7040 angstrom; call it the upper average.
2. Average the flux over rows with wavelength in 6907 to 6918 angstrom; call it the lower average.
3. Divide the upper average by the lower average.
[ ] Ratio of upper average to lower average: 1.01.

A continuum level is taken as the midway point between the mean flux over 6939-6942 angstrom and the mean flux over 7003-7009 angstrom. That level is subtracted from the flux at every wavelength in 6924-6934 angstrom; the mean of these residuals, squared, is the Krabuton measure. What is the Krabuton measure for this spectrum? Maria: 0.01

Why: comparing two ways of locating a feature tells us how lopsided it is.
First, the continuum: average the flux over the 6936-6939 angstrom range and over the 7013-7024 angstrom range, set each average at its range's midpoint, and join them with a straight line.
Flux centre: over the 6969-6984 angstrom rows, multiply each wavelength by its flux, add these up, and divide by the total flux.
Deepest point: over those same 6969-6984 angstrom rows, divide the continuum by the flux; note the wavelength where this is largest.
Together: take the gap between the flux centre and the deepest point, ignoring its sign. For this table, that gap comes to 3.2 angstrom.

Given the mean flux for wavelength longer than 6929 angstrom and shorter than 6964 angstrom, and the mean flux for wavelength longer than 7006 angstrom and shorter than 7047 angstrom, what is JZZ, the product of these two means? 202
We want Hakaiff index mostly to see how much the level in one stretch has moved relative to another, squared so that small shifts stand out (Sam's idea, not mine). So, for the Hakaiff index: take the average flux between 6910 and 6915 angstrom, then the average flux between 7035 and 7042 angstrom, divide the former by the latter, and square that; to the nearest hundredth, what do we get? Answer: 0.92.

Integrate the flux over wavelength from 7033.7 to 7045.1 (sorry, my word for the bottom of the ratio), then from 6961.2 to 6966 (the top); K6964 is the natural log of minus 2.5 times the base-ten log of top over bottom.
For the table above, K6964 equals -0.1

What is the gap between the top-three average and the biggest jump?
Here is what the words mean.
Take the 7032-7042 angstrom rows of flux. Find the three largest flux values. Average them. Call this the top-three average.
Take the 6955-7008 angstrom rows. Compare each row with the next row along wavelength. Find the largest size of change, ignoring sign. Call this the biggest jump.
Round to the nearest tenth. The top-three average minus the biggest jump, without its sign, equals 12.7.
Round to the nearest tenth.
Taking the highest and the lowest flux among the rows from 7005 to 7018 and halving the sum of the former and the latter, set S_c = 14.2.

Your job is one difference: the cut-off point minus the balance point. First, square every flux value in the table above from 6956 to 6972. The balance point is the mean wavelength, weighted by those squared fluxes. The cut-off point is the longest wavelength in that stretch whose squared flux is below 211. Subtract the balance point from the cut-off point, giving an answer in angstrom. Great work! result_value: 7.4 angstrom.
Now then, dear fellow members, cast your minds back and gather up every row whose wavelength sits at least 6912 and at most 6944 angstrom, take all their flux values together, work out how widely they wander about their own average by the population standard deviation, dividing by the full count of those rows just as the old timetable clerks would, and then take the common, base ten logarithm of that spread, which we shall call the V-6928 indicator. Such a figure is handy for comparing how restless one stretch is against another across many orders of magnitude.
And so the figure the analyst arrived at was -0.11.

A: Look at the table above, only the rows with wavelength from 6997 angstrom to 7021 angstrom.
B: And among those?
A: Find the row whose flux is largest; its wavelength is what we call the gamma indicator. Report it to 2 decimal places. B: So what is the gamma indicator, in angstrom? 7011.90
